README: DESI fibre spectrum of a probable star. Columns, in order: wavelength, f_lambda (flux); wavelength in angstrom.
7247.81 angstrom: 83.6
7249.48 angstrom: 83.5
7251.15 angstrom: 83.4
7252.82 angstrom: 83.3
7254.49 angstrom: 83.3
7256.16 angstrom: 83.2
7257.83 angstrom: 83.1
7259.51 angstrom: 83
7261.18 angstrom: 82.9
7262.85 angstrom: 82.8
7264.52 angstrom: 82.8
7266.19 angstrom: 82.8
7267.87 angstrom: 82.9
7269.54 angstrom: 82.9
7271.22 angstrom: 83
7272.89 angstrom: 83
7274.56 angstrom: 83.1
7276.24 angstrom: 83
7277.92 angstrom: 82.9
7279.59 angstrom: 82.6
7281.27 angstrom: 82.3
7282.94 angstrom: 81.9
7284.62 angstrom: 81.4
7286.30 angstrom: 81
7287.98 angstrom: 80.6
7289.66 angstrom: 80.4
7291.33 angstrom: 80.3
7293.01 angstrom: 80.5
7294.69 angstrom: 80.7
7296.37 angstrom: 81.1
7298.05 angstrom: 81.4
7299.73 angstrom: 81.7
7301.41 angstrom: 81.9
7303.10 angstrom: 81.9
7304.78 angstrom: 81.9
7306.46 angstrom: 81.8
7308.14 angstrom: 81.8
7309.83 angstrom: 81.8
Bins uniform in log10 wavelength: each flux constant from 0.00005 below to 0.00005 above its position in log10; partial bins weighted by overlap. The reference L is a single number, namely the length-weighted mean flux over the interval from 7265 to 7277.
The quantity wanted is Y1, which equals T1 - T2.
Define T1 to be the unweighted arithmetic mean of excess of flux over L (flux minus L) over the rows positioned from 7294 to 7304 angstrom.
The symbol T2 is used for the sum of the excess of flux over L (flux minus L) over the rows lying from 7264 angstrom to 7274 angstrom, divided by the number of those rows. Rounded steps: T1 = -1.5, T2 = 0.0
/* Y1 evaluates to -1.45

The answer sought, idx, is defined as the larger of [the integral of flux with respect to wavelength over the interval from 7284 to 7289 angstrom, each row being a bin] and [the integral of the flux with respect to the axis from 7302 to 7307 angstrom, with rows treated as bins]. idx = 409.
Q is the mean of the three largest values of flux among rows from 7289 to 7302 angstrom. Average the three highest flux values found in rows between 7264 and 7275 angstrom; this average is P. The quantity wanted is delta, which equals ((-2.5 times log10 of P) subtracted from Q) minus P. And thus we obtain 3.4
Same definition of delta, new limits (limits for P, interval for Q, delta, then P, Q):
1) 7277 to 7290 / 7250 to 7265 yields 5.5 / 82.6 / 83.3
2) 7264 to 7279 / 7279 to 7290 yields 4.0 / 83.0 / 82.3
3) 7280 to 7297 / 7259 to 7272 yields 5.9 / 81.9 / 83.0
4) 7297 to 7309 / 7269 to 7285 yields 5.9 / 81.9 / 83.0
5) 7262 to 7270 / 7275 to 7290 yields 4.8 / 82.9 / 82.8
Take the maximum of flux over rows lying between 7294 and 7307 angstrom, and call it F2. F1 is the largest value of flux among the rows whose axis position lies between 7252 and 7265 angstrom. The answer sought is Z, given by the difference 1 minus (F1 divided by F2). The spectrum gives -0.017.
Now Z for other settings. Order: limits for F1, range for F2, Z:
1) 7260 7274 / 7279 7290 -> -0.005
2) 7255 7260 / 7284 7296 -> -0.022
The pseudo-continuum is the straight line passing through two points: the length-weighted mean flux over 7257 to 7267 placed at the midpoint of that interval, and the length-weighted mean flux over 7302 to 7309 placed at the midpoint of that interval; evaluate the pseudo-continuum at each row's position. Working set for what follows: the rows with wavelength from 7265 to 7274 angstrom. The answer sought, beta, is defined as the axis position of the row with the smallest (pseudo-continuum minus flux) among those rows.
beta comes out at 7272.89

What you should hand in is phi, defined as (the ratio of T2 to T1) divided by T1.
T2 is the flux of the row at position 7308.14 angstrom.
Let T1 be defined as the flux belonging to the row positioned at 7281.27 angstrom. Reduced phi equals 0.0121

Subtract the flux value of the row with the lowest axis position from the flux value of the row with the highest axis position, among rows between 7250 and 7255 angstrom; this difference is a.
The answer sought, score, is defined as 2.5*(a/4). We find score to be -0.06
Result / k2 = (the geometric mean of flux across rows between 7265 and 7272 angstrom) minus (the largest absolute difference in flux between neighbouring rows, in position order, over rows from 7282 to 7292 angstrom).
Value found 82.4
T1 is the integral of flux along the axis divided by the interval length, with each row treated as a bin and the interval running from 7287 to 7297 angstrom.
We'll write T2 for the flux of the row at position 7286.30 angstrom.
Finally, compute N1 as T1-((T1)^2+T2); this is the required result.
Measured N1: -6500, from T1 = 80.6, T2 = 81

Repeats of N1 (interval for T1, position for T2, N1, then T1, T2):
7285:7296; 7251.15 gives -6507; 80.6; 83.4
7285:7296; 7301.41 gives -6505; 80.6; 81.9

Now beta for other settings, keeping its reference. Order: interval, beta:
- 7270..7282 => 7274.56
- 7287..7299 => 7298.05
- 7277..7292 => 7277.92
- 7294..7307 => 7304.78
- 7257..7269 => 7267.87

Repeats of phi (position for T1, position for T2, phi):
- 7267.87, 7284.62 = 0.0118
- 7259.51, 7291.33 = 0.0117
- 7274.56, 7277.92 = 0.0120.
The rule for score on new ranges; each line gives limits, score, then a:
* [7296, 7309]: 0.44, 0.70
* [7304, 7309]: -0.06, -0.10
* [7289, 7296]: 0.19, 0.30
